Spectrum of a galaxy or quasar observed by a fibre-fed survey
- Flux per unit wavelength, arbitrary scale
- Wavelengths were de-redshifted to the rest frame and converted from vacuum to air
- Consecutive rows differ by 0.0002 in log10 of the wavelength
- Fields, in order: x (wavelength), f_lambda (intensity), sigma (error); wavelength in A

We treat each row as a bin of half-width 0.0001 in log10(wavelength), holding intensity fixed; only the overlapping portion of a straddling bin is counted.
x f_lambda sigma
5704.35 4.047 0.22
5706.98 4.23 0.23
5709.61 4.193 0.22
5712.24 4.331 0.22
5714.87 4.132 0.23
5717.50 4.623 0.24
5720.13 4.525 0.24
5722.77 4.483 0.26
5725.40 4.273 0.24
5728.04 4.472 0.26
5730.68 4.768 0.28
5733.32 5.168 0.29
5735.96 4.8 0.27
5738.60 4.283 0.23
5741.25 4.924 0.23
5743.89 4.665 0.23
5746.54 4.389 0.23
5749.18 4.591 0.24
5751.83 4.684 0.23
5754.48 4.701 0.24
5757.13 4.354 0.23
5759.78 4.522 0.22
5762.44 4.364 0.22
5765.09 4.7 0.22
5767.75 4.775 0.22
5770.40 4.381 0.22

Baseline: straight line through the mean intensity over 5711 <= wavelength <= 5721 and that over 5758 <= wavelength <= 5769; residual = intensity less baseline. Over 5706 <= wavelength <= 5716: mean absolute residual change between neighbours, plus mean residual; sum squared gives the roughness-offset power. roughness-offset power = 0.001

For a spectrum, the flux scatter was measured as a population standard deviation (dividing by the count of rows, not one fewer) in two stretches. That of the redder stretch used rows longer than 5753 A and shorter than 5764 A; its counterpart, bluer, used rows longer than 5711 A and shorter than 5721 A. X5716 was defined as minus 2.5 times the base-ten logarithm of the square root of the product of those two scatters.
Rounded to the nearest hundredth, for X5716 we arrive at 1.97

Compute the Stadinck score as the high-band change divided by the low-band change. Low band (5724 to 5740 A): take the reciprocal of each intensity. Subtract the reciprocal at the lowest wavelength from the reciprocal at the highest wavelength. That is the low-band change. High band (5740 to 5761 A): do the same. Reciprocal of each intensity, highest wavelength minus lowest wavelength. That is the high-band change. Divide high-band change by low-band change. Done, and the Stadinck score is -33.0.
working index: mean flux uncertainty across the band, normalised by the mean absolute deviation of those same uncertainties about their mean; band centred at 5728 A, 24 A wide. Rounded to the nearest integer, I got 15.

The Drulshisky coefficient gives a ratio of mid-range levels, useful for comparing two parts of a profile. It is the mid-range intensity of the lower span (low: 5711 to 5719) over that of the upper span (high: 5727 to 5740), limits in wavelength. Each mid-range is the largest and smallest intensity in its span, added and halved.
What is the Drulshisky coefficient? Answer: 0.93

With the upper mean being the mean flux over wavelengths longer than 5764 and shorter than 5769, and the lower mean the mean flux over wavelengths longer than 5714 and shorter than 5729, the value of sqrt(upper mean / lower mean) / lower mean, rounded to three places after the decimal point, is 0.234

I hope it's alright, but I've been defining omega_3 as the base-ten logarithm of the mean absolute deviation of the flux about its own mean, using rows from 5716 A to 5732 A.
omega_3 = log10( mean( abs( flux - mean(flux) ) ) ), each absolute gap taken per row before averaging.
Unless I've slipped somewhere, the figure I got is -0.94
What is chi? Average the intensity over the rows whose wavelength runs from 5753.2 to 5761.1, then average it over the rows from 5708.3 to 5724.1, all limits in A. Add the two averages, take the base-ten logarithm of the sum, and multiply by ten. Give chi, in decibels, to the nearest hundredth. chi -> 9.50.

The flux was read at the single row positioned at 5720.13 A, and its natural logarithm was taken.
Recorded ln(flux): 1.51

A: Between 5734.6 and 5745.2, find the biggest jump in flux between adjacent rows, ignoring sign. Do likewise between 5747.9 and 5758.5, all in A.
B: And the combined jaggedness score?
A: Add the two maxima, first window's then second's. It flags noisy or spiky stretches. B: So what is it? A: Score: 1.0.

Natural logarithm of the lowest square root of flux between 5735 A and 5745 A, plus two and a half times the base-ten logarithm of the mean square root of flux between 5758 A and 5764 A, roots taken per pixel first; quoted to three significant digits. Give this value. 1.54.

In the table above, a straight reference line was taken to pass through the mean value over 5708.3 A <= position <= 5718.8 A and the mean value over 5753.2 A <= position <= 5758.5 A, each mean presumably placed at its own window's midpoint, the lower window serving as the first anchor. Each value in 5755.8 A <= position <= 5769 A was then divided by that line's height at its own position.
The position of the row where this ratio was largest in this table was 5767.75 A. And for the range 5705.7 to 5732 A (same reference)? 5730.68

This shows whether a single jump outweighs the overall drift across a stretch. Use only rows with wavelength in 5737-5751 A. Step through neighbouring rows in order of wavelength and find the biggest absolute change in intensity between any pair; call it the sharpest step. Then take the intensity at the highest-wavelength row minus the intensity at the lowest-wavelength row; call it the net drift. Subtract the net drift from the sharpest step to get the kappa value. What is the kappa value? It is 0.33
